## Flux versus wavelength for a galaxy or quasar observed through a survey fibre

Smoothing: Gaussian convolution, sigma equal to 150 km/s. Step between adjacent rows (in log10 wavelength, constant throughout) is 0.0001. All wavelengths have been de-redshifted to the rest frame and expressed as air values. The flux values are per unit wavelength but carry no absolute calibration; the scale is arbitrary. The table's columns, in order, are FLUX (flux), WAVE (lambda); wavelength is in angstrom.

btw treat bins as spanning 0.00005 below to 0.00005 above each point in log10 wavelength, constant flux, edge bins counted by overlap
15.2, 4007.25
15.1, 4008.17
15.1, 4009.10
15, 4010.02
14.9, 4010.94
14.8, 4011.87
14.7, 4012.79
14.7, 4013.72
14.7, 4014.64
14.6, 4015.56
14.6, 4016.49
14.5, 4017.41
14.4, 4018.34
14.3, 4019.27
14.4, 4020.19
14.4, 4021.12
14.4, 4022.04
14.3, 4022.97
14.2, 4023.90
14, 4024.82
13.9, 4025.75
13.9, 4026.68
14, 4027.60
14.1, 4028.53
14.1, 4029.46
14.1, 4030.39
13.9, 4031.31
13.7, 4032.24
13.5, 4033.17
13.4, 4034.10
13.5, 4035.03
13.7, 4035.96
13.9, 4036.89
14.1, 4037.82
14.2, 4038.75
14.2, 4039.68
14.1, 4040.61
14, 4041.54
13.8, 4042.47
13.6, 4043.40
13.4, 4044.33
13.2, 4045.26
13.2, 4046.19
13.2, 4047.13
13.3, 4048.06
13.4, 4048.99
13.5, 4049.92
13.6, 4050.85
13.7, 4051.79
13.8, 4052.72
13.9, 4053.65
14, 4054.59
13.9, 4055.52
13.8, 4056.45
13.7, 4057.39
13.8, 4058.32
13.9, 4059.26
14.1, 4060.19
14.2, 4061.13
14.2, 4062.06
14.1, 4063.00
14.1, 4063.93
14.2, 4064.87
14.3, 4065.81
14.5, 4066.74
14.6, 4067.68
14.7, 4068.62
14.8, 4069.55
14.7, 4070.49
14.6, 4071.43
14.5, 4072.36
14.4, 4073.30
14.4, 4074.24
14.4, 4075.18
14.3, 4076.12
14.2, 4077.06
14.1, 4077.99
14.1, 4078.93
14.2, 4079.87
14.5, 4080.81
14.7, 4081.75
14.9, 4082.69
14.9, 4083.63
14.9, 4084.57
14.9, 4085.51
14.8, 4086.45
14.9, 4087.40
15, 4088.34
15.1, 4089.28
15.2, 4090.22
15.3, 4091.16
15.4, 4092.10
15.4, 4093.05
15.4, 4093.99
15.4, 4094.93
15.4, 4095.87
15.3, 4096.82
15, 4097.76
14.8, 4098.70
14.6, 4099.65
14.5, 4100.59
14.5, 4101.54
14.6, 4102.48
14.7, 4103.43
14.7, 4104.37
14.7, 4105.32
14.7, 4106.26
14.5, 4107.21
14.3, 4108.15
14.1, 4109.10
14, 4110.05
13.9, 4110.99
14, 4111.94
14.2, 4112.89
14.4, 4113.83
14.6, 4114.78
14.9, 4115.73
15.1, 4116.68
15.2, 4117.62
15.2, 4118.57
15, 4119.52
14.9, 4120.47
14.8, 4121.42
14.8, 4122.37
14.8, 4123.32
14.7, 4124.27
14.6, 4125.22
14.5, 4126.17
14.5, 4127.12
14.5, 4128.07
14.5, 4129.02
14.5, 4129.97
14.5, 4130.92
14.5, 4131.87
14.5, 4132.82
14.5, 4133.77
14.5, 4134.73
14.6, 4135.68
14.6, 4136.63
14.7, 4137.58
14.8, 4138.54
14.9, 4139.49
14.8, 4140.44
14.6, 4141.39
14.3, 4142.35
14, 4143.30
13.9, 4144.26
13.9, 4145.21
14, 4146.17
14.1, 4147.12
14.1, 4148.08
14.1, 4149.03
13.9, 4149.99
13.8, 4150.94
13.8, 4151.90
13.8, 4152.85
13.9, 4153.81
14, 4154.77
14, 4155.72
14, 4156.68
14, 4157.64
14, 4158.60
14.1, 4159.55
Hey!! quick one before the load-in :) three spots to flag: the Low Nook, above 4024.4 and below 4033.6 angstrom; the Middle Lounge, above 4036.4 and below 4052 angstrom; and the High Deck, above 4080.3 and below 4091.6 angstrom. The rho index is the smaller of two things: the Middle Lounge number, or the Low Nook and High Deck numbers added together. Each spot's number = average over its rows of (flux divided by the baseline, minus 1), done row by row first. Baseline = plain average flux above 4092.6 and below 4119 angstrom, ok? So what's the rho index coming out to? -0.071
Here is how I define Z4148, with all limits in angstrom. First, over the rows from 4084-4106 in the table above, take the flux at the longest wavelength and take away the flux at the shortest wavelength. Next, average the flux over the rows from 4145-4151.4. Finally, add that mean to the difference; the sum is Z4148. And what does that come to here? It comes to 13.8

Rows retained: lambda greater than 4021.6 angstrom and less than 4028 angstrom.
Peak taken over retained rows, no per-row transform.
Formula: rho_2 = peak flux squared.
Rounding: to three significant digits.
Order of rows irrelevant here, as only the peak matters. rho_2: 207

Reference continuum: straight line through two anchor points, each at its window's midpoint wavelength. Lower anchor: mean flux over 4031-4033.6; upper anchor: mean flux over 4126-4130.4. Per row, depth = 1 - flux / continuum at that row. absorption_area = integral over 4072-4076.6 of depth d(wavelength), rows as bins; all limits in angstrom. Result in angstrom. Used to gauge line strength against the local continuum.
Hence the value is -0.12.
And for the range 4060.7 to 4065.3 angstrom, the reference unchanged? -0.07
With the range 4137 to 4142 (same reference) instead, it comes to -0.05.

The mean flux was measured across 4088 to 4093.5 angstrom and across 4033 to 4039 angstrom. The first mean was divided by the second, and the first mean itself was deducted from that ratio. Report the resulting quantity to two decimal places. -14.13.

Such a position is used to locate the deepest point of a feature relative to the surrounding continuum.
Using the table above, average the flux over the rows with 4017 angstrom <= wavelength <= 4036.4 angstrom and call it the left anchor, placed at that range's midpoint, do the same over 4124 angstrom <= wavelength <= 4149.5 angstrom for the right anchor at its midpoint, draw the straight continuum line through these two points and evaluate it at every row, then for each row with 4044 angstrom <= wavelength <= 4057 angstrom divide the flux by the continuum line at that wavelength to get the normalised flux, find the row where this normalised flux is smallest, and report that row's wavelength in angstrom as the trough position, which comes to 4047.13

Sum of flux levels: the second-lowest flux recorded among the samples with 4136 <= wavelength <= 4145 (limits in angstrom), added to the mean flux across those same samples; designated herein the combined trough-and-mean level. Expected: 28.5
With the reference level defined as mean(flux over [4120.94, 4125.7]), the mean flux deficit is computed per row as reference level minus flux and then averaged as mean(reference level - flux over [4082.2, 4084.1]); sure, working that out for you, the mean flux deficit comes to -0.2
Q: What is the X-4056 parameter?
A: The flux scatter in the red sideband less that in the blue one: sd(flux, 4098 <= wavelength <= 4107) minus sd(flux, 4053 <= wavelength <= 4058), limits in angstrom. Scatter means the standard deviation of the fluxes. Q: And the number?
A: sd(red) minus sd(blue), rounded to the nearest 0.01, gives -0.01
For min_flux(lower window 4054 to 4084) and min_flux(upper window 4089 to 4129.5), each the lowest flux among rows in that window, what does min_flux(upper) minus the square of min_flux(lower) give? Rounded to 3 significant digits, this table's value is -174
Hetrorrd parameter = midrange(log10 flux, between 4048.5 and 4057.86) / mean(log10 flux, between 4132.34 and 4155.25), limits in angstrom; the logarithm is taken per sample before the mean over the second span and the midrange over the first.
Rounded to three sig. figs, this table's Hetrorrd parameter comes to 0.985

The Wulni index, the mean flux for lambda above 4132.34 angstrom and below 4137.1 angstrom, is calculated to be 14.5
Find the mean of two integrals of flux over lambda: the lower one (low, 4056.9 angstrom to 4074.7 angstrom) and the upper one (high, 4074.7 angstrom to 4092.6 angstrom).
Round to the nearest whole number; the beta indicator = 259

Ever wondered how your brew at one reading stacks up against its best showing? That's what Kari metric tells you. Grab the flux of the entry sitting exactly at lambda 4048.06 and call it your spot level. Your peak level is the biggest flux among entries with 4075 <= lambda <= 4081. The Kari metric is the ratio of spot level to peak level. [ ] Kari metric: 0.92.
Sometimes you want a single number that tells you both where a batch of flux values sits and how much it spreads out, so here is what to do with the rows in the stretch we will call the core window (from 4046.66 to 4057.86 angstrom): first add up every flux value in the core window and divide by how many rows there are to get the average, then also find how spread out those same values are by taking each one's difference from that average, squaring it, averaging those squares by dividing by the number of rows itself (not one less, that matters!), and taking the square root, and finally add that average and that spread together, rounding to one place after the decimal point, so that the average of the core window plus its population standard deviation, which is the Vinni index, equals 13.9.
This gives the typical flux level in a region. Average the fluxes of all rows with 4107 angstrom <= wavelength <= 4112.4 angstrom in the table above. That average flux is 14.1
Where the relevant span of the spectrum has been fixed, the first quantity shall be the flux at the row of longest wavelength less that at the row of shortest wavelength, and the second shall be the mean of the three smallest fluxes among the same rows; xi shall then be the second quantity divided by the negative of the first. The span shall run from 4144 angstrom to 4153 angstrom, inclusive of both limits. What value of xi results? 138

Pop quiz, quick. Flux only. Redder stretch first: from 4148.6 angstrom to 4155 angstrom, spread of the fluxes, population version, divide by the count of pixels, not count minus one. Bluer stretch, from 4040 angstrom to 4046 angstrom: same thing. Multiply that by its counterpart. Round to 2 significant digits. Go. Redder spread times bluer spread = 0.034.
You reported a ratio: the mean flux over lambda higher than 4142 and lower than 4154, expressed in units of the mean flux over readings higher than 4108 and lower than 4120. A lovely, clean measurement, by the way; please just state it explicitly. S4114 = 0.96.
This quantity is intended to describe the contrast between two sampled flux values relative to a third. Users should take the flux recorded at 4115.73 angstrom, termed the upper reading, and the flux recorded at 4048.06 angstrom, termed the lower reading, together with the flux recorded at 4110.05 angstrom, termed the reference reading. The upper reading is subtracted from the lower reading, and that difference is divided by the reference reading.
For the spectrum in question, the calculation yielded -0.11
